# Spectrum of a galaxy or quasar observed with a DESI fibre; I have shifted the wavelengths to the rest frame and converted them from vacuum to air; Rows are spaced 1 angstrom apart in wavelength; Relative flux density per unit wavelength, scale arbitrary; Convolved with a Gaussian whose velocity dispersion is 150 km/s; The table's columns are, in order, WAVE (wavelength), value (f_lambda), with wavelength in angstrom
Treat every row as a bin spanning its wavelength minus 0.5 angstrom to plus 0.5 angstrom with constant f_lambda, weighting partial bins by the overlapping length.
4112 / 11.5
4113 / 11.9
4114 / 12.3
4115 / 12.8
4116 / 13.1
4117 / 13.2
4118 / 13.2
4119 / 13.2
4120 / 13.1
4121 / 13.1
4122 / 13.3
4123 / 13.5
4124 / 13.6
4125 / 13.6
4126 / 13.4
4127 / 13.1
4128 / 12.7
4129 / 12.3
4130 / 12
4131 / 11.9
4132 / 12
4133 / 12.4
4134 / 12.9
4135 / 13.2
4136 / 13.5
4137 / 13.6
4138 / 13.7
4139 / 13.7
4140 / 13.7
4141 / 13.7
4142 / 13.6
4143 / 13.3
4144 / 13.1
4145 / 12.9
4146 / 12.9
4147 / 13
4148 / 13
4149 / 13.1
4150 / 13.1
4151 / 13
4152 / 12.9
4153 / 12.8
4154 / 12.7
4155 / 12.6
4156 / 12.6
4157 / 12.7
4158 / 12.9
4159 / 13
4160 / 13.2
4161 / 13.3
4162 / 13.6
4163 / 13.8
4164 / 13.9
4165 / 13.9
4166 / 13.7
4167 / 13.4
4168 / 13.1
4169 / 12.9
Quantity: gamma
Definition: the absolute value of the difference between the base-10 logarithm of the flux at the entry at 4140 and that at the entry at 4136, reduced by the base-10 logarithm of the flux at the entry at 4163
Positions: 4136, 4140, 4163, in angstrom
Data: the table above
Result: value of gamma -1.13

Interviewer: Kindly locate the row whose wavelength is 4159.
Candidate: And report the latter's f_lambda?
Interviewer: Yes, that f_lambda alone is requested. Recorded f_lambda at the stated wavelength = 13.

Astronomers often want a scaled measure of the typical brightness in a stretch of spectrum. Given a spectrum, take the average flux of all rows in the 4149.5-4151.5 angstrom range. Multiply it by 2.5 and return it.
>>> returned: 32.6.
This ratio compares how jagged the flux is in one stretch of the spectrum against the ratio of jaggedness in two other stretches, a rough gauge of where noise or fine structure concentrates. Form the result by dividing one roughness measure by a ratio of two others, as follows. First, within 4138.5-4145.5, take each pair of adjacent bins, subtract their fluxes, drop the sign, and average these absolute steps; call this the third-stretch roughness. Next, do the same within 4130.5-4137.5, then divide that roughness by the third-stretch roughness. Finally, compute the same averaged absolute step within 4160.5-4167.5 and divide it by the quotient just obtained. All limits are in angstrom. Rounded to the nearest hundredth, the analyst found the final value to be 0.09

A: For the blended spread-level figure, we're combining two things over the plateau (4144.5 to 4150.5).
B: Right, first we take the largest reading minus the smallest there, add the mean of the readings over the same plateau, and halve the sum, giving 6.60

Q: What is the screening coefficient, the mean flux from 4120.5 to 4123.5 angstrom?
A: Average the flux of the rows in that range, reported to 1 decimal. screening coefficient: 13.3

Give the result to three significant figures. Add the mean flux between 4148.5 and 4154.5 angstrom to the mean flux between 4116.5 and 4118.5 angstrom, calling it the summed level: 26.1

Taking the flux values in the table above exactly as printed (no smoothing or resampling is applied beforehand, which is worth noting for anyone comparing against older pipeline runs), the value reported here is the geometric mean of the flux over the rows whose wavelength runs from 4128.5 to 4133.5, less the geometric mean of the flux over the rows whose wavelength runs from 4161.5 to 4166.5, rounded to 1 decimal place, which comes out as -1.7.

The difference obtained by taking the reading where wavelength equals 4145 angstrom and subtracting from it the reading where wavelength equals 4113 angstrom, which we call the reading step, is 1.0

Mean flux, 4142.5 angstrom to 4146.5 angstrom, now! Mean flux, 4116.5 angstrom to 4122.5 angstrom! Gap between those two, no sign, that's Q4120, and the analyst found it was 0.13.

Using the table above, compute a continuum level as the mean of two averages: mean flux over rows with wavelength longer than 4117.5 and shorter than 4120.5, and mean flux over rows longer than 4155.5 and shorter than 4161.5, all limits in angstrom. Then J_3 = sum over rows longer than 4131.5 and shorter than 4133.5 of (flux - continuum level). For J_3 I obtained -1.7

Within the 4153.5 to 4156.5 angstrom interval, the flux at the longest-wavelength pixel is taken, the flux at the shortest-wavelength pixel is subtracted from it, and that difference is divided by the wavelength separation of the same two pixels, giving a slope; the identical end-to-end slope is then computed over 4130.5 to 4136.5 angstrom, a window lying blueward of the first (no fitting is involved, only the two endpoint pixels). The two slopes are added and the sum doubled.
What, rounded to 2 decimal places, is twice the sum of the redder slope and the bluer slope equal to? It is 0.54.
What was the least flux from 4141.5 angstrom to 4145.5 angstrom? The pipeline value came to 12.9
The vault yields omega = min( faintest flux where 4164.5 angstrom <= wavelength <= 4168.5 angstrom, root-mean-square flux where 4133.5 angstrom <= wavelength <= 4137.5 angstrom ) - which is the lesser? 13.1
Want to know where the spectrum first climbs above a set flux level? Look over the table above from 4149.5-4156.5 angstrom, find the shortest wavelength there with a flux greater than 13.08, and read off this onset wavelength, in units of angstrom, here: 4150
